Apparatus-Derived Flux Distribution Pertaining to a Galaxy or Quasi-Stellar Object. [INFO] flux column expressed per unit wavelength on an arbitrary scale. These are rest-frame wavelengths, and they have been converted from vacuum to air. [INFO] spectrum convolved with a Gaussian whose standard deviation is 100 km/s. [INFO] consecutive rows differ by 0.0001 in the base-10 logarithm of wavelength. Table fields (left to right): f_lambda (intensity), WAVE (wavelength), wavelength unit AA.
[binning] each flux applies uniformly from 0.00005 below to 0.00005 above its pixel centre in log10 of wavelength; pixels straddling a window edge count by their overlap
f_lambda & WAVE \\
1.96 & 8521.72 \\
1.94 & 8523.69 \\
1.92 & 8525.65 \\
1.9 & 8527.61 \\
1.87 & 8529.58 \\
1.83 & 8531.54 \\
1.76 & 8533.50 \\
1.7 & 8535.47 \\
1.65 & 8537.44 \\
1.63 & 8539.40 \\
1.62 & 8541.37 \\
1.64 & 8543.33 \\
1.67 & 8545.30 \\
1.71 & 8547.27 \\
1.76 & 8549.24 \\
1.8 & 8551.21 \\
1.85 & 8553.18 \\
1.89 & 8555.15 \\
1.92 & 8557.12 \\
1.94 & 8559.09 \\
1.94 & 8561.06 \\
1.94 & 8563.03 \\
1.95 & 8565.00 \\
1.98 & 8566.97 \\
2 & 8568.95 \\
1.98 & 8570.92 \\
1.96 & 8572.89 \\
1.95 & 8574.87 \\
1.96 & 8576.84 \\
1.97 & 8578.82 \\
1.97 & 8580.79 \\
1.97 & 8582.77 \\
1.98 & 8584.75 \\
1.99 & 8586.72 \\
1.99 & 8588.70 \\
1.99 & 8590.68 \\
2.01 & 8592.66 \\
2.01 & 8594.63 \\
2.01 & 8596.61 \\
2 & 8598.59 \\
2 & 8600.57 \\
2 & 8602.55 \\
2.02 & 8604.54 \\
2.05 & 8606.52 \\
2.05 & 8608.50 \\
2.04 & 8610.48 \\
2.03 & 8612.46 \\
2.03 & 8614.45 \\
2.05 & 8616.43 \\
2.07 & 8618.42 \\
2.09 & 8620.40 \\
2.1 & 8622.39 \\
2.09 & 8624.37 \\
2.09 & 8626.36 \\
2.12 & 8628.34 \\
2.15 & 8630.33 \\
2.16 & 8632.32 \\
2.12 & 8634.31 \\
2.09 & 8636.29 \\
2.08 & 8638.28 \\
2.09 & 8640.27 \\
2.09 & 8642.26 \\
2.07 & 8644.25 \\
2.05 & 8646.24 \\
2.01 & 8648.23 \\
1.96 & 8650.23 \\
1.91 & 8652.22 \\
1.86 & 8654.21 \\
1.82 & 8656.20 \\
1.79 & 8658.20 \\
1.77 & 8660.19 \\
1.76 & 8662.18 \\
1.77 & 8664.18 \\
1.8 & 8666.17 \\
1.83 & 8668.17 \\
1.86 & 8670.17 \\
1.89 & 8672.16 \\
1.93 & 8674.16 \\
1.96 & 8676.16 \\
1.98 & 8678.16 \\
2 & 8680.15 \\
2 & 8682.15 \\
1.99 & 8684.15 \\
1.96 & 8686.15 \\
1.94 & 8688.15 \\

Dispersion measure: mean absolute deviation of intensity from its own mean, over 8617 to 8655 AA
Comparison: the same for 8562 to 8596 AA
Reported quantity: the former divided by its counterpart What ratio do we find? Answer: 3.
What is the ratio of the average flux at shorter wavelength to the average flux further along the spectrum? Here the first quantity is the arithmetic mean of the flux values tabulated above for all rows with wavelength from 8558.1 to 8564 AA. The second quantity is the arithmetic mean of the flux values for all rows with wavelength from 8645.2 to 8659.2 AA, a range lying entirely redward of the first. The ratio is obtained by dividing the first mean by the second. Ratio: 1.01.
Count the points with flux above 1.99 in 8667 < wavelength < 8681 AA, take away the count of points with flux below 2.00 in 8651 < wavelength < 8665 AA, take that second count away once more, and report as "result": -13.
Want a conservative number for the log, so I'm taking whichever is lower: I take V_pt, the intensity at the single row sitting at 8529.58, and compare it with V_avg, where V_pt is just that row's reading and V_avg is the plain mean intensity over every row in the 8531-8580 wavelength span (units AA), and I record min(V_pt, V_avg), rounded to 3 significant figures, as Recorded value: 1.84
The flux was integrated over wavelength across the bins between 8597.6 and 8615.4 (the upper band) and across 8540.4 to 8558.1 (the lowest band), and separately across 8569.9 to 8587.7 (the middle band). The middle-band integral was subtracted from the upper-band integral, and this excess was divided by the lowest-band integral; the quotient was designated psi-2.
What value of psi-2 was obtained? 0.03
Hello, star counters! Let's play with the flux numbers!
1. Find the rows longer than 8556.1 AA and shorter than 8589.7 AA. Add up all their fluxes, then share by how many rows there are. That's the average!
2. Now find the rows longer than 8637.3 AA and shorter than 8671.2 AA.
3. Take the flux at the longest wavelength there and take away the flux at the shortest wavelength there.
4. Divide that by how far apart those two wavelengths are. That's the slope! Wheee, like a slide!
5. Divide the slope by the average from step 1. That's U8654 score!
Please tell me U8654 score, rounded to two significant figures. -0.0035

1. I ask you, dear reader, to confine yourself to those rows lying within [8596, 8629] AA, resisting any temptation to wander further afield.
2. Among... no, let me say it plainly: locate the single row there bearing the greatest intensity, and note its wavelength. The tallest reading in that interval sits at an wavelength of 8628.34 AA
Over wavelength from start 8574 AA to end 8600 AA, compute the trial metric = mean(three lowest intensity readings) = 1.96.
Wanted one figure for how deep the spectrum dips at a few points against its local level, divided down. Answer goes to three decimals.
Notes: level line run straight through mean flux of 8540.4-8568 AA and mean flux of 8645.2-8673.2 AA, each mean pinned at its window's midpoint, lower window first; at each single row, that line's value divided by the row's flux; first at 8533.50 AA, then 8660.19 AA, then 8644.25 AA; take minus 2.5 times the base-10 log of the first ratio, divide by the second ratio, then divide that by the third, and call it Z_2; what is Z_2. -0.040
